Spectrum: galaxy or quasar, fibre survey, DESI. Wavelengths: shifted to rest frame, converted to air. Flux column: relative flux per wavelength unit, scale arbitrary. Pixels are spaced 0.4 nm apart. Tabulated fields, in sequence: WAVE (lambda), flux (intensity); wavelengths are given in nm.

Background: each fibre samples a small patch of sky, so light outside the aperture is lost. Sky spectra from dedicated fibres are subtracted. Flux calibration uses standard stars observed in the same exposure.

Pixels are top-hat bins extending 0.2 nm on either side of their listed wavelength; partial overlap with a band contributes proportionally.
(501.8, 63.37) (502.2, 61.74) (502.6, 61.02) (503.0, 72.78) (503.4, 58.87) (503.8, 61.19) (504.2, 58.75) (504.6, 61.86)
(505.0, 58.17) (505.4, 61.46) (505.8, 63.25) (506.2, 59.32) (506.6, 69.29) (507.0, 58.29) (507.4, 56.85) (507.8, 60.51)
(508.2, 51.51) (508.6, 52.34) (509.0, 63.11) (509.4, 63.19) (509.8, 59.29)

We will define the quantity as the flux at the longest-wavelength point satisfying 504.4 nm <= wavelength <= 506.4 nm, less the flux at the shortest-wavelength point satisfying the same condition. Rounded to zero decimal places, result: -3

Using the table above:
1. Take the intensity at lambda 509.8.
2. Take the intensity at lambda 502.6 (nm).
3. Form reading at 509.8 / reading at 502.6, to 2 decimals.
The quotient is 0.97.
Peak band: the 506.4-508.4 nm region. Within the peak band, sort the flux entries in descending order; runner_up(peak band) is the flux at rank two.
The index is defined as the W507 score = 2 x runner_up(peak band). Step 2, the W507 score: 121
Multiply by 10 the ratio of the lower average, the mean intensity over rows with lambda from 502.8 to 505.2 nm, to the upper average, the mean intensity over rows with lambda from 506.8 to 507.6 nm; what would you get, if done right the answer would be 10.8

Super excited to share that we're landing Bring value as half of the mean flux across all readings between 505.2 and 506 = 31.2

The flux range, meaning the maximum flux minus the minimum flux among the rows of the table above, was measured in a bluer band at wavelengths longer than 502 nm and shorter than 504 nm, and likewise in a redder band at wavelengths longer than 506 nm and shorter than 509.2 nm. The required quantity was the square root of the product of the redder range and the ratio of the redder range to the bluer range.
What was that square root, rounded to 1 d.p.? 4.8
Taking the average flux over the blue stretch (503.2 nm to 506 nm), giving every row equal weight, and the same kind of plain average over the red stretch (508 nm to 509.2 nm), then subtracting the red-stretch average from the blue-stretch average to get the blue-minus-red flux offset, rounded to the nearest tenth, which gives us 4.9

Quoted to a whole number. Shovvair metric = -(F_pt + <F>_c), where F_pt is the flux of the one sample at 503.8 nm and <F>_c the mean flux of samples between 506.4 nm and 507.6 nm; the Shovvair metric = -123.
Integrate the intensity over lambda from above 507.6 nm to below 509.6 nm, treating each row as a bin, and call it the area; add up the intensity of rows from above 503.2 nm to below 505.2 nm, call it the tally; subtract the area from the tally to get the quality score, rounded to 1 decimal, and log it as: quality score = 182.6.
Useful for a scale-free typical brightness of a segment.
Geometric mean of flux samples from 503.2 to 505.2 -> 59.8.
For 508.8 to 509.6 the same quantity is 63.1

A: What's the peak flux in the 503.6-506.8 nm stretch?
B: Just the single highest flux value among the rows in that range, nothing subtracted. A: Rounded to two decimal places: 69.29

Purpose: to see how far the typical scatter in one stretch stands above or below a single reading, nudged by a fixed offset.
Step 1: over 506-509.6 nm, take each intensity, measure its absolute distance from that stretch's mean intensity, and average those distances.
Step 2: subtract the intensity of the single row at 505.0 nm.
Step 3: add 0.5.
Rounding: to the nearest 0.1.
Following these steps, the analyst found -53.5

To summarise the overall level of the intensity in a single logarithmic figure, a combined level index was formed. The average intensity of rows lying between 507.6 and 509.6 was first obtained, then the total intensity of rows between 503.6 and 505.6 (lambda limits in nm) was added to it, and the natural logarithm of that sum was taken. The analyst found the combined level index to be 5.88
